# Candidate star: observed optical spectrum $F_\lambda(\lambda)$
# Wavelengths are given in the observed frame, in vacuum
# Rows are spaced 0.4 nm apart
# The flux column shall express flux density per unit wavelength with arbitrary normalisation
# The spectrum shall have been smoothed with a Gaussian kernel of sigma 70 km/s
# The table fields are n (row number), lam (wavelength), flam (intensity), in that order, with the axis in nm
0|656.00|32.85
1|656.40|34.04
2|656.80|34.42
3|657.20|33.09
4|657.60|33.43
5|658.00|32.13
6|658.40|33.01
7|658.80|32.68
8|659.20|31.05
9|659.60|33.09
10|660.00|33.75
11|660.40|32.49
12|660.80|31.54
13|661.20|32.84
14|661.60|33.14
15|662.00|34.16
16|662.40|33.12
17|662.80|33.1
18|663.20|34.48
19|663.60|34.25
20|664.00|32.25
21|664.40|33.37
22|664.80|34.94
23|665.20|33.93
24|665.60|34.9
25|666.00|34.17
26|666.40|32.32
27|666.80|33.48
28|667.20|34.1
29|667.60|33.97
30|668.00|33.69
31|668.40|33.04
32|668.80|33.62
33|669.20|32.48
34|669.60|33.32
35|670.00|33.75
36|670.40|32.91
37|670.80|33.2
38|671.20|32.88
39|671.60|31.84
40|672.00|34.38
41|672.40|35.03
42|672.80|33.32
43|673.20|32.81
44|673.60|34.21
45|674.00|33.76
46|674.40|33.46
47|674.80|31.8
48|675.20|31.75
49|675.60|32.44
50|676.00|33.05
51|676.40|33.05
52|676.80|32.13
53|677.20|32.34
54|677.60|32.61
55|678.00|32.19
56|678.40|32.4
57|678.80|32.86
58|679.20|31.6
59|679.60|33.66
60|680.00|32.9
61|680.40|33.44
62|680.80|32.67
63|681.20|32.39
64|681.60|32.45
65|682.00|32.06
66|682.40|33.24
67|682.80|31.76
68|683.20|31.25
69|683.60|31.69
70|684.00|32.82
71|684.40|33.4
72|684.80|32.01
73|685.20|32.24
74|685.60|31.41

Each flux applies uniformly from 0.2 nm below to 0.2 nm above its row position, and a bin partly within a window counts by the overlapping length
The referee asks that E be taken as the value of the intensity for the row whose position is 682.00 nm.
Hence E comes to 32.06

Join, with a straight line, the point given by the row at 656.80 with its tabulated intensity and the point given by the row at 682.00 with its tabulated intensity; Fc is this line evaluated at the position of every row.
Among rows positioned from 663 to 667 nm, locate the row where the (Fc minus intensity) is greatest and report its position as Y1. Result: 664.00 nm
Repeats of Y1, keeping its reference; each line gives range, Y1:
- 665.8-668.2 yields 666.40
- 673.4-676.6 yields 675.20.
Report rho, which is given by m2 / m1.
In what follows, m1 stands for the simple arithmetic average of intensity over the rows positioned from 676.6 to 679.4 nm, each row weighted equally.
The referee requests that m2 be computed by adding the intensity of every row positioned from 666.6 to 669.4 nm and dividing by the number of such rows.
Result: 1.04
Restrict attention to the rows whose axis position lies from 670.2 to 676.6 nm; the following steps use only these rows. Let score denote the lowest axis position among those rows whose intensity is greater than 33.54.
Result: 672.00 nm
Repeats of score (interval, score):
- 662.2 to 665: 663.20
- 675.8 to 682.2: 679.60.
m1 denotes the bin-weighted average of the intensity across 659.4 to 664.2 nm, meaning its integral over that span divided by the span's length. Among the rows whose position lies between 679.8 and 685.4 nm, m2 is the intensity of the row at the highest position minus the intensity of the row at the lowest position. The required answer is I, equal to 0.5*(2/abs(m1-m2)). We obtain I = 0.0295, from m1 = 33.2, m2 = -0.7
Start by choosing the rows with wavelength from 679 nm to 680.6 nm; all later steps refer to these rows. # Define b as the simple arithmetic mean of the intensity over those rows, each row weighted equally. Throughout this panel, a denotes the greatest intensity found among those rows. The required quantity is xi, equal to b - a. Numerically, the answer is -0.76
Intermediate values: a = 33.66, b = 32.9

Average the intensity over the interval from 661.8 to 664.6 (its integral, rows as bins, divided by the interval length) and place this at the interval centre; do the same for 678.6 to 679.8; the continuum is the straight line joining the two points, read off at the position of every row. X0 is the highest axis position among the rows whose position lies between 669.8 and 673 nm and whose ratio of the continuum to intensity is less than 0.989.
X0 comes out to 672.40 nm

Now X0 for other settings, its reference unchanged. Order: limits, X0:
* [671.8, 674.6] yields 674.40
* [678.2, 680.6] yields 680.40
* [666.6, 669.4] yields 668.80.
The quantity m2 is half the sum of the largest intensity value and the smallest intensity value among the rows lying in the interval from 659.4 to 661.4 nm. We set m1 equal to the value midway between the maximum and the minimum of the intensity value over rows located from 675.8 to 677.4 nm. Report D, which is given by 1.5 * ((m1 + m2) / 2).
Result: 48.9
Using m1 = 32.6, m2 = 32.6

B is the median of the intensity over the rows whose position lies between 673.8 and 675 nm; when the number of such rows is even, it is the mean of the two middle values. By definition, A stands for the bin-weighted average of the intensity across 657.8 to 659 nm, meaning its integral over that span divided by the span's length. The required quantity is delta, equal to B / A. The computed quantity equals 1.03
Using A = 32.6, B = 33.5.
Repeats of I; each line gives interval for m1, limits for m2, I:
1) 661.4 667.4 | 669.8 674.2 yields 0.0297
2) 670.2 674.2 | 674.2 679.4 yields 0.0283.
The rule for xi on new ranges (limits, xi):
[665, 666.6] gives -1.07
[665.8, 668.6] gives -0.63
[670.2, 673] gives -1.66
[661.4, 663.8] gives -0.77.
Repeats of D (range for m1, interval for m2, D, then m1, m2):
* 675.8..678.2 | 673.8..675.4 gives 49.0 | 32.6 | 32.8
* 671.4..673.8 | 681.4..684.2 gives 49.3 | 33.4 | 32.2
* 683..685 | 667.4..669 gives 49.4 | 32.3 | 33.5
